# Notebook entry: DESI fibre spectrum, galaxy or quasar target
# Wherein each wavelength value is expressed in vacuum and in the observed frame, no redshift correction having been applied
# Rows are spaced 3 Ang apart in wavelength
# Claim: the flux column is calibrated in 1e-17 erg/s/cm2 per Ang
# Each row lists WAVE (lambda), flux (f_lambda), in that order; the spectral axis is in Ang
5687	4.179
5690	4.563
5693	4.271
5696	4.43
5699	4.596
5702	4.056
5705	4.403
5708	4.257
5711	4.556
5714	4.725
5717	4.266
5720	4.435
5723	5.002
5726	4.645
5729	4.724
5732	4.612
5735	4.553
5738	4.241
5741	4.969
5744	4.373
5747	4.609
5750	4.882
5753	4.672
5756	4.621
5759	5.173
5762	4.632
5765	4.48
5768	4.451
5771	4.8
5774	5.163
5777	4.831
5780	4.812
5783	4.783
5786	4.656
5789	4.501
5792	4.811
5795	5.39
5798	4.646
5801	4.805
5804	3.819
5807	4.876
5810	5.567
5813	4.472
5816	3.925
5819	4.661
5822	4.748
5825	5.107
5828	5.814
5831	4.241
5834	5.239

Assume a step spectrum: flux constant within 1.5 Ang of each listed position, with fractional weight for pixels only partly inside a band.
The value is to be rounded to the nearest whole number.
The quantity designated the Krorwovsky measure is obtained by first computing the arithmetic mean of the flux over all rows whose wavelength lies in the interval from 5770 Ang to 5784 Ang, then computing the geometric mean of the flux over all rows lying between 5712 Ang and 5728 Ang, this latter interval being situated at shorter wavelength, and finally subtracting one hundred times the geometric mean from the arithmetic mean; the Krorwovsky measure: -456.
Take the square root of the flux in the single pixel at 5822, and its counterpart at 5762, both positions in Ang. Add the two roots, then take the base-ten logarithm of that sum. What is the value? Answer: 0.637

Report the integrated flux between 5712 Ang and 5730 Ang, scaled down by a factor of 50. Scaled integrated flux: 1.67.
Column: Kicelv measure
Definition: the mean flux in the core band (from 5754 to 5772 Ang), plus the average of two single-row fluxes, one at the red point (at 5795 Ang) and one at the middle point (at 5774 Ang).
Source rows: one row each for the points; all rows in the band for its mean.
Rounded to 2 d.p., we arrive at 9.97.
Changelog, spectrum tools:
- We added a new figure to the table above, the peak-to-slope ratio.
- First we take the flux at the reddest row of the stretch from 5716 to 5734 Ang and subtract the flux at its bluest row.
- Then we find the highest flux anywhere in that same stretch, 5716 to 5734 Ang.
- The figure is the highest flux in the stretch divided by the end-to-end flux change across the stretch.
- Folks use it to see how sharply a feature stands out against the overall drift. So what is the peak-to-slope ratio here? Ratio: 14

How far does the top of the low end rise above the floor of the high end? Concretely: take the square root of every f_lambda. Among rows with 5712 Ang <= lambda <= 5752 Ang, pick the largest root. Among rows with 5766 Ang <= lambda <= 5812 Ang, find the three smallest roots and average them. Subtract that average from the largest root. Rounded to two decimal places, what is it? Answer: 0.17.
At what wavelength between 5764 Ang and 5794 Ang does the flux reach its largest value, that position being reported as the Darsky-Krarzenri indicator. 5774 Ang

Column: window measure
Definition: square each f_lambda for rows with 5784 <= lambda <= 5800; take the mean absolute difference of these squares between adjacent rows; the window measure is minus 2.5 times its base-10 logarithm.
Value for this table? -1.6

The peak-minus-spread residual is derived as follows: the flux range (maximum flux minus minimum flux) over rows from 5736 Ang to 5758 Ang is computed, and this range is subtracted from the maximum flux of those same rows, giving 4.24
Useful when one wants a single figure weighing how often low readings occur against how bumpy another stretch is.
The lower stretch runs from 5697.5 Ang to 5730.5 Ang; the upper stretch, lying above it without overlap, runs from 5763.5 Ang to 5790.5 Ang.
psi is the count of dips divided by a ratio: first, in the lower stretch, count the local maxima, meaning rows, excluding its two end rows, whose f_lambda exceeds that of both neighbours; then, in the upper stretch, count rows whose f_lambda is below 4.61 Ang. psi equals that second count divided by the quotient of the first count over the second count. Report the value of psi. 3.00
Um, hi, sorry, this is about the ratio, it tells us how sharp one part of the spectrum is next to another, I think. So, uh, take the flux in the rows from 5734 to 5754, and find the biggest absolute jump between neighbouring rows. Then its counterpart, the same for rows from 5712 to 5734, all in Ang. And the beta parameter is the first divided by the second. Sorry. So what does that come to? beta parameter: 1.3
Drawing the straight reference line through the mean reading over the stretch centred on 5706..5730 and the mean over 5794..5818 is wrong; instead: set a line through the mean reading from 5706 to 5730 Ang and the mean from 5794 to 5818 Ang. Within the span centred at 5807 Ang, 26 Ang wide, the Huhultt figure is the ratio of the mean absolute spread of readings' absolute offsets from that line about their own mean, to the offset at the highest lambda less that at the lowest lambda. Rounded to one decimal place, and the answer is -0.5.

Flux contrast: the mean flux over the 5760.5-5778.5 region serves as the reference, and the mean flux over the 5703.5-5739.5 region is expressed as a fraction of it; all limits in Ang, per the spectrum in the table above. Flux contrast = 0.960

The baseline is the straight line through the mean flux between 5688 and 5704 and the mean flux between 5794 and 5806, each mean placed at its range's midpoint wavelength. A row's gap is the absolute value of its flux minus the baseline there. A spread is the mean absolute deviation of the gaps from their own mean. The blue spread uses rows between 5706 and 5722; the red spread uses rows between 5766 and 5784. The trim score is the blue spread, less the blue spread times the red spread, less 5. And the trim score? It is -4.94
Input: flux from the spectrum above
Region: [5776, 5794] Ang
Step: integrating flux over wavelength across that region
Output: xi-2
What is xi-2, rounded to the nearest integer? 85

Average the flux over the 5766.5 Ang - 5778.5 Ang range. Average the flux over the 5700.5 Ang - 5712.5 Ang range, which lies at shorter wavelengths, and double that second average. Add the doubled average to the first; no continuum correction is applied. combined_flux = 13.4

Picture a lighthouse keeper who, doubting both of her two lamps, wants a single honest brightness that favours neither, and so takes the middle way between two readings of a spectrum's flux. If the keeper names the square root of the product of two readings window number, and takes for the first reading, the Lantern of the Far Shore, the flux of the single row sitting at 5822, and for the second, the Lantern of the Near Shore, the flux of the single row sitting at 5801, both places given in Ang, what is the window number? 4.78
